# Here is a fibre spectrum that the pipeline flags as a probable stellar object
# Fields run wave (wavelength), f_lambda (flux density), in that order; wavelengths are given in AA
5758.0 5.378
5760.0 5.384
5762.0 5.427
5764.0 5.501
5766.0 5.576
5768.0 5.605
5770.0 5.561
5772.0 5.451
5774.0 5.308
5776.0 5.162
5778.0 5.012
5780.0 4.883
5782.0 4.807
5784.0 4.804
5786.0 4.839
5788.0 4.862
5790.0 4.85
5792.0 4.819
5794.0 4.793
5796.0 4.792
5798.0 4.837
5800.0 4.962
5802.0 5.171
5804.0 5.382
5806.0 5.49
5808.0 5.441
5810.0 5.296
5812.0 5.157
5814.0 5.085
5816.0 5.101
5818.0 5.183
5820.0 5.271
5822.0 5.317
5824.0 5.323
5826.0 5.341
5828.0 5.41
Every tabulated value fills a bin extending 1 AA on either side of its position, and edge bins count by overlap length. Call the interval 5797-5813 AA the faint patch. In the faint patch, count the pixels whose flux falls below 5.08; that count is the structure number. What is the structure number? 2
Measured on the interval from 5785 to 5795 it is 5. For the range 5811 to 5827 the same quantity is 0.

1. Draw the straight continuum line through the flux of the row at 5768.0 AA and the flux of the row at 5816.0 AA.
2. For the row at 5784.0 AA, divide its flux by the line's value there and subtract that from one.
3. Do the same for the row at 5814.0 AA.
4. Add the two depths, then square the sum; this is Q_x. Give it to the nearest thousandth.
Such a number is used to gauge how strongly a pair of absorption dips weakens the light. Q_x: 0.015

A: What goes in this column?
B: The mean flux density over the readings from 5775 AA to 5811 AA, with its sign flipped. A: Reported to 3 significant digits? -5.01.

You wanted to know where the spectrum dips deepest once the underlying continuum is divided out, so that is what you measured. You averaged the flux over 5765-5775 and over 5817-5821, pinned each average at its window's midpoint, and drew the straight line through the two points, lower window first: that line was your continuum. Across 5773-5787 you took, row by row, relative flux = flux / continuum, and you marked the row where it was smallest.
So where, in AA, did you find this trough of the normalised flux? 5782.0 AA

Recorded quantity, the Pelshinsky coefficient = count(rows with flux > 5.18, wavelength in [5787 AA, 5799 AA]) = 0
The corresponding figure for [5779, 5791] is 0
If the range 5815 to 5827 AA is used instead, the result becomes 5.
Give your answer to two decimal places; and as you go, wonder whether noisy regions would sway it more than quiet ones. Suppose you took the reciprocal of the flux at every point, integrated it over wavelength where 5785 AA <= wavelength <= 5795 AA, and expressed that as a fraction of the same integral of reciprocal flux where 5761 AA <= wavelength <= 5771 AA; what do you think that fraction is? 1.15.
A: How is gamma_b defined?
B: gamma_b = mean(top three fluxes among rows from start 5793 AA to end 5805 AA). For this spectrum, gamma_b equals 5.17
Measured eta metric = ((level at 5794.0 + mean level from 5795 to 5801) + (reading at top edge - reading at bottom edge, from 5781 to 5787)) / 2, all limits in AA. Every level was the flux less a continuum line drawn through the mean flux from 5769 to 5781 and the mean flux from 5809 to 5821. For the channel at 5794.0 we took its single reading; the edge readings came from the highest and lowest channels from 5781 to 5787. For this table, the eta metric -0.36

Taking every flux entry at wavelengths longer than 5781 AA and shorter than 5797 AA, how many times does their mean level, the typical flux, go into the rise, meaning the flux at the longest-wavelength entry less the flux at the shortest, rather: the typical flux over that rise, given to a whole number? -321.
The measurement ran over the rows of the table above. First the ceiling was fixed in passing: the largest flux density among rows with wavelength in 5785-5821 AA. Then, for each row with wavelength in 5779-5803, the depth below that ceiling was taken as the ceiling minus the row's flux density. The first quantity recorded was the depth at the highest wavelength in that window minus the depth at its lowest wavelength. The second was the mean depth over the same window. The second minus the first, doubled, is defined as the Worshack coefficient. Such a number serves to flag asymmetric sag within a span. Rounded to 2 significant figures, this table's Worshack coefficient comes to 1.8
